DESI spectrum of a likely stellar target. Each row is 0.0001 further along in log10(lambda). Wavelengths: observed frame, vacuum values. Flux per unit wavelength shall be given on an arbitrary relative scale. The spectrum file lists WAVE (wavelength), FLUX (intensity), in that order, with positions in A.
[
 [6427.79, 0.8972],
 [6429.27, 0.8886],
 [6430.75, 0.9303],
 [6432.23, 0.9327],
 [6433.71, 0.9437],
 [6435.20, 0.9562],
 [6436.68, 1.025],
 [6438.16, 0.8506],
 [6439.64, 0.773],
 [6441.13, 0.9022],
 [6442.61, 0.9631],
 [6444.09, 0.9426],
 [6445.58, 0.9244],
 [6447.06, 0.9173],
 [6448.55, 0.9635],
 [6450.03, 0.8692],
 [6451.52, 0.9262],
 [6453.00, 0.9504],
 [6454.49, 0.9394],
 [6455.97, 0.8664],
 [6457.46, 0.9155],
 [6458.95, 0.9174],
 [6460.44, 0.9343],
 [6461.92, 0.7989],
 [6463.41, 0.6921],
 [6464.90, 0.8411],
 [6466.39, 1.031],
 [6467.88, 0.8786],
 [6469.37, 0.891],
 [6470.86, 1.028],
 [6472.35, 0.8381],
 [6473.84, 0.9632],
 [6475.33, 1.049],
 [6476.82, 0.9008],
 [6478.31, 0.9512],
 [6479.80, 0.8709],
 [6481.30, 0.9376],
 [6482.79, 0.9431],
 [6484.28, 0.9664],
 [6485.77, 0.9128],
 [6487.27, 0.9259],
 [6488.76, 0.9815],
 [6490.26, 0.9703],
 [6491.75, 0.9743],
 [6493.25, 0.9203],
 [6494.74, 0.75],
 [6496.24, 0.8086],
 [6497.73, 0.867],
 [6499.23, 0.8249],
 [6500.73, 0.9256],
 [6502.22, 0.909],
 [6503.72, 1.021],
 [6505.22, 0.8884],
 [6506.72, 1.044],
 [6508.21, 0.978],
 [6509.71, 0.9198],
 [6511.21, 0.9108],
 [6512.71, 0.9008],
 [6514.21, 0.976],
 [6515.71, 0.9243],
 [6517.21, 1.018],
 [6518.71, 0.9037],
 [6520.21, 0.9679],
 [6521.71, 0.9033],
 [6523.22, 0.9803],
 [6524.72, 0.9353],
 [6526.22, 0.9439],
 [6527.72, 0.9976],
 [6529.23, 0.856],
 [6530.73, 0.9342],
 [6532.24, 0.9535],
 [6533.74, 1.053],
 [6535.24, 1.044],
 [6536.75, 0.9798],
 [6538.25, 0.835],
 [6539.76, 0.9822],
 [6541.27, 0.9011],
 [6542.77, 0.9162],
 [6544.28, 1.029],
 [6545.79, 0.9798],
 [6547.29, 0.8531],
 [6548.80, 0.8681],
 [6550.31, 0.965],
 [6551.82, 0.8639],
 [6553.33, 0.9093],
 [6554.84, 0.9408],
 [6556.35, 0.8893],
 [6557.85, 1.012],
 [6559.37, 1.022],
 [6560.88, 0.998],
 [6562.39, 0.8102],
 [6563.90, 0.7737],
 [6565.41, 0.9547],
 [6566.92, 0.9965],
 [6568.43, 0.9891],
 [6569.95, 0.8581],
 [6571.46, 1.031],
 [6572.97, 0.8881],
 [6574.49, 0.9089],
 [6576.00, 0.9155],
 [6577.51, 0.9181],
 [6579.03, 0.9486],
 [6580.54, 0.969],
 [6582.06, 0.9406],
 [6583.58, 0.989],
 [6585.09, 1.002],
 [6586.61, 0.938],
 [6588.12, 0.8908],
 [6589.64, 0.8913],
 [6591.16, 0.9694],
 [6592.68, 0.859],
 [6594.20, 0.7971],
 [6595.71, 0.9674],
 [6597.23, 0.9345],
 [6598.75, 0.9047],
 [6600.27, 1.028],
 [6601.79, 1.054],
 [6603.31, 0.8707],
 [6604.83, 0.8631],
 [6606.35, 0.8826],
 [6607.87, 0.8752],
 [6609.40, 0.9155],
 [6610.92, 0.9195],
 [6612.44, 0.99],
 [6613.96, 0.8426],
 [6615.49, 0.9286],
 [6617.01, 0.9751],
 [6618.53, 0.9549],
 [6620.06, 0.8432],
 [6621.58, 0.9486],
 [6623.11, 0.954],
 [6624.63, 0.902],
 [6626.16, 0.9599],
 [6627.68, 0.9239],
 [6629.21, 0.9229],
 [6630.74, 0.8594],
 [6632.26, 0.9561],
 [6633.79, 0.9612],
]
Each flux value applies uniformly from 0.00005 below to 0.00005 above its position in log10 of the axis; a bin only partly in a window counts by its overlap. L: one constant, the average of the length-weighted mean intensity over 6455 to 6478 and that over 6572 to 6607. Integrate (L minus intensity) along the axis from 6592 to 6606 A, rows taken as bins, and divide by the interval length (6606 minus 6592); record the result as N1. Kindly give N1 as -0.003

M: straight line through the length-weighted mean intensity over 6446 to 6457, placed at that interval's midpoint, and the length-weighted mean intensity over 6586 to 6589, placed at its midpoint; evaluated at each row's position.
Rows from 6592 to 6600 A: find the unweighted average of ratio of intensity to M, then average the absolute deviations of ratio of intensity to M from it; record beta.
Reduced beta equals 0.057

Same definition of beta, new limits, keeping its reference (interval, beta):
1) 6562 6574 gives 0.088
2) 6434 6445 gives 0.069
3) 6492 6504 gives 0.072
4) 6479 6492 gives 0.030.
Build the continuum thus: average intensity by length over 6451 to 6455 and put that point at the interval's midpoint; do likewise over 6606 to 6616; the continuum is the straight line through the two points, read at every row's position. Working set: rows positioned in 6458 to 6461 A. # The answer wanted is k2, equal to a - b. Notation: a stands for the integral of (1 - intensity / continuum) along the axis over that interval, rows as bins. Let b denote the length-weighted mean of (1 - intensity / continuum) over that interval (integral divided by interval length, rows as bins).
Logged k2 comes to 0.03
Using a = 0.04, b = 0.015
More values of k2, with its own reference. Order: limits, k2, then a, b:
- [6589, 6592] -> -0.04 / -0.06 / -0.020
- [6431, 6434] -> 0.02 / 0.02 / 0.008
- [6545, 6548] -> 0.00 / 0.01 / 0.002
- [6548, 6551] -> 0.01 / 0.02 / 0.006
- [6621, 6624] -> -0.10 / -0.15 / -0.049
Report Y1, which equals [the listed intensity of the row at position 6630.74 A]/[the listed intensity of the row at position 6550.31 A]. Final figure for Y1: 0.89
